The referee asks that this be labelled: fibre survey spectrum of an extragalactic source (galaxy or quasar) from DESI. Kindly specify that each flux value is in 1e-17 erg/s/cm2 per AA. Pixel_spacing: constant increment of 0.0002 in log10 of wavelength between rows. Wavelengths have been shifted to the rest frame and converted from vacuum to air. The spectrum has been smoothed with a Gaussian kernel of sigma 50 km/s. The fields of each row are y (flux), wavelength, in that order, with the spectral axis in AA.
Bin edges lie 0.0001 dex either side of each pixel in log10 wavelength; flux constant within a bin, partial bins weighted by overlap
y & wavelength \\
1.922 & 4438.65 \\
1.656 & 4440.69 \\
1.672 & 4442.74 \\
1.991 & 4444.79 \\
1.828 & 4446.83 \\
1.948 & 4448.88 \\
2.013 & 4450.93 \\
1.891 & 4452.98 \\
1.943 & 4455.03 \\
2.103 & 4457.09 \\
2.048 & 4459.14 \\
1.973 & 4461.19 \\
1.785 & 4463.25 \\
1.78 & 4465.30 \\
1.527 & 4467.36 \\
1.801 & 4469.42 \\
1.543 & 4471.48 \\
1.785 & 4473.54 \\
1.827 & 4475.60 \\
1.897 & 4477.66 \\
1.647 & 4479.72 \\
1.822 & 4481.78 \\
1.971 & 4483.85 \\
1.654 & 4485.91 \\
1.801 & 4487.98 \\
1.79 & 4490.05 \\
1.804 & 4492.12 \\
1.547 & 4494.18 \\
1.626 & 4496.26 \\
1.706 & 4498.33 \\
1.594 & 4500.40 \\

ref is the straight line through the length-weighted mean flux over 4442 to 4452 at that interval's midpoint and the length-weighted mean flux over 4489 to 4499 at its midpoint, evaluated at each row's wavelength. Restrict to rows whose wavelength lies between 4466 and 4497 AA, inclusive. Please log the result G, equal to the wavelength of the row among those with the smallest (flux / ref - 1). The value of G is 4467.36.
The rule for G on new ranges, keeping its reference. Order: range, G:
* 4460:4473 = 4467.36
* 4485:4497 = 4494.18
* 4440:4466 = 4440.69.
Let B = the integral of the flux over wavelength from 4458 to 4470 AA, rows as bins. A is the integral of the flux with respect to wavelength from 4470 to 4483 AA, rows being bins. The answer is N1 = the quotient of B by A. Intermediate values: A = 22.86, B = 21.9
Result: 0.96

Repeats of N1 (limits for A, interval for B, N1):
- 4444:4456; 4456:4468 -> 0.97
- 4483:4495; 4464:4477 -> 1.06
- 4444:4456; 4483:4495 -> 0.91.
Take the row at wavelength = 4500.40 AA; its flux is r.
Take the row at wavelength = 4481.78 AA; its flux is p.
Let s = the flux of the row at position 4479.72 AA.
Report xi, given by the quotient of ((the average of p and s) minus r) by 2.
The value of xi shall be 0.07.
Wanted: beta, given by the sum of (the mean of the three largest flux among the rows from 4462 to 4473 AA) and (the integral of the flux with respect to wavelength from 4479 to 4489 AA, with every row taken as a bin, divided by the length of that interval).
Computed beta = 3.57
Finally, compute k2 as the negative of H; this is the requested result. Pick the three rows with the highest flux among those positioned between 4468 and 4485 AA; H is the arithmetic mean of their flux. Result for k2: -1.90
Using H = 1.90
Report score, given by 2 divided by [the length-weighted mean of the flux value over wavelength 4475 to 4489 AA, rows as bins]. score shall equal 1.11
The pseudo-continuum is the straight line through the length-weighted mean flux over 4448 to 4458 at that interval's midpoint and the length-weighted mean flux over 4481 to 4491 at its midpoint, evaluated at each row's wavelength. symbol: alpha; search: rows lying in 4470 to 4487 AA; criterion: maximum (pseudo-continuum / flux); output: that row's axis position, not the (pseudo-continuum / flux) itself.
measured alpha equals 4471.48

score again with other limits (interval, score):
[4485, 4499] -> 1.17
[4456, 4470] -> 1.07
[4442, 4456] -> 1.05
